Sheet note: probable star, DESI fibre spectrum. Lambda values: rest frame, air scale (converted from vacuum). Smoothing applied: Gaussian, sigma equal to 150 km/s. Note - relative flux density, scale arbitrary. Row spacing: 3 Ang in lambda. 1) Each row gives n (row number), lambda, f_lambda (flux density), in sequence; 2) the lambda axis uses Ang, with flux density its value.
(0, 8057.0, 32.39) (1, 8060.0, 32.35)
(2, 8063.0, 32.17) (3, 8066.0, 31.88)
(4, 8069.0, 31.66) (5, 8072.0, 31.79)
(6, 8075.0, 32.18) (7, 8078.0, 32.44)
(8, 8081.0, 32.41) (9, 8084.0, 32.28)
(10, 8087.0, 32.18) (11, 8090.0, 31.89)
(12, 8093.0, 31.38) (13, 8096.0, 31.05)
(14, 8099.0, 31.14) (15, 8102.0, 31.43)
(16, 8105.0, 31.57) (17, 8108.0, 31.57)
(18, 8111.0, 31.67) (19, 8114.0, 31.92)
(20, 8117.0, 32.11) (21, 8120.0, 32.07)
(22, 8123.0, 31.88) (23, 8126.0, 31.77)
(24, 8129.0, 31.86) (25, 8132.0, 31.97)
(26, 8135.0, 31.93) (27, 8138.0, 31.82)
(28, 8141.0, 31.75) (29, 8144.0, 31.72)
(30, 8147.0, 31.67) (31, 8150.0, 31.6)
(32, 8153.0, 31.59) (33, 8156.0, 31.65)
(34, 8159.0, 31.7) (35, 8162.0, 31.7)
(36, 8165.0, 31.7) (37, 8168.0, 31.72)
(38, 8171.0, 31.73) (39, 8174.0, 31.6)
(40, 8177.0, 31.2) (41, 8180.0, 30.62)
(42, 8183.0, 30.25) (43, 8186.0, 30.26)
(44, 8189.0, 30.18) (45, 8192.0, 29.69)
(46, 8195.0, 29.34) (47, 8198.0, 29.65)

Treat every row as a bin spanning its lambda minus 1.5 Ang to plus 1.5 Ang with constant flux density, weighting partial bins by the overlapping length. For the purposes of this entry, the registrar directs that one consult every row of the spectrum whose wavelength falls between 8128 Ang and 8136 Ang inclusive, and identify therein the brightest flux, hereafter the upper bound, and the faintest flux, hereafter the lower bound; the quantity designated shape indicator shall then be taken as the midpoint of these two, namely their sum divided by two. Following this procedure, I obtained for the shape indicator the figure 31.9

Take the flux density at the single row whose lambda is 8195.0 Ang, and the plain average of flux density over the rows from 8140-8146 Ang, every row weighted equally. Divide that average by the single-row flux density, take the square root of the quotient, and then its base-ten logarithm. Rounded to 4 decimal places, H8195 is 0.0170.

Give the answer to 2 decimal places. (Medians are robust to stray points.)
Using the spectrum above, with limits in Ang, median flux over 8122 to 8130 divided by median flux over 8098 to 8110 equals 1.01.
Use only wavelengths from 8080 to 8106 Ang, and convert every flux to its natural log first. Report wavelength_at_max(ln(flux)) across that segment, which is 8081.0 Ang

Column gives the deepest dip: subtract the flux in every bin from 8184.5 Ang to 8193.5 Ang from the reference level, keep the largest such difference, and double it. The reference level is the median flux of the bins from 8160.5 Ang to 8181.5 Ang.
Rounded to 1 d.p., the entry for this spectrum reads 4.0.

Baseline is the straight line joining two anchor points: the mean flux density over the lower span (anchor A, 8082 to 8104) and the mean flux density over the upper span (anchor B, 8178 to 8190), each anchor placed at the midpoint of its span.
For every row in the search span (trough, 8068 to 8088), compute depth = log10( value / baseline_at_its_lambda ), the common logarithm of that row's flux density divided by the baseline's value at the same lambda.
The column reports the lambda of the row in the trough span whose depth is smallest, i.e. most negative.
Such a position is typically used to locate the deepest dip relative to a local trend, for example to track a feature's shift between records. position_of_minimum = 8069.0 Ang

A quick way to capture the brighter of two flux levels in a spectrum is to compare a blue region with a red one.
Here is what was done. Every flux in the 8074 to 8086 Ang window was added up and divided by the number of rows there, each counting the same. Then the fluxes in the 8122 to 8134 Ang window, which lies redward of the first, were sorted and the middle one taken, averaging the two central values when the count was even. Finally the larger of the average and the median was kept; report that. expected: 32.3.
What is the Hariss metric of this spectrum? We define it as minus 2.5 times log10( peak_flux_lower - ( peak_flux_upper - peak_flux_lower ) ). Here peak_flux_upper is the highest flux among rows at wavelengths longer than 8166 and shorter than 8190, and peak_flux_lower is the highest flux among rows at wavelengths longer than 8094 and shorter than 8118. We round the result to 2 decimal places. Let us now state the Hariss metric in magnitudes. -3.78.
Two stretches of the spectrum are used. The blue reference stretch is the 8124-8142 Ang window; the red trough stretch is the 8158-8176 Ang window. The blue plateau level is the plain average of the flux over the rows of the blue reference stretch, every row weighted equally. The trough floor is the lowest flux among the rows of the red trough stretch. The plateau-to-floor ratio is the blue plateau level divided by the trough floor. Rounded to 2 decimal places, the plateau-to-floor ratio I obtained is 1.01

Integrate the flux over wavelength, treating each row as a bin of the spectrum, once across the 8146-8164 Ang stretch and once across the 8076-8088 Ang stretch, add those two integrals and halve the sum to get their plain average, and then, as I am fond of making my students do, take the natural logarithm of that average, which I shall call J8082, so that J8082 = 6.17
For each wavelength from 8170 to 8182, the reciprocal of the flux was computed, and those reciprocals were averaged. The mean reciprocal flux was 0.0320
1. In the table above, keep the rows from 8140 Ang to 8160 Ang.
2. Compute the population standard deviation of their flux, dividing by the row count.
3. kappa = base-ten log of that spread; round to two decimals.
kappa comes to -1.26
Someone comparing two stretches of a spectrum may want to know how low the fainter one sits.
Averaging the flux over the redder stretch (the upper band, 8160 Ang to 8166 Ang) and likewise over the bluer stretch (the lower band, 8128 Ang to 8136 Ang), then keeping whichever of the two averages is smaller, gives 31.7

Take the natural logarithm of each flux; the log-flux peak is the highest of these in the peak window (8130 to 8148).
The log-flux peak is 3.465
